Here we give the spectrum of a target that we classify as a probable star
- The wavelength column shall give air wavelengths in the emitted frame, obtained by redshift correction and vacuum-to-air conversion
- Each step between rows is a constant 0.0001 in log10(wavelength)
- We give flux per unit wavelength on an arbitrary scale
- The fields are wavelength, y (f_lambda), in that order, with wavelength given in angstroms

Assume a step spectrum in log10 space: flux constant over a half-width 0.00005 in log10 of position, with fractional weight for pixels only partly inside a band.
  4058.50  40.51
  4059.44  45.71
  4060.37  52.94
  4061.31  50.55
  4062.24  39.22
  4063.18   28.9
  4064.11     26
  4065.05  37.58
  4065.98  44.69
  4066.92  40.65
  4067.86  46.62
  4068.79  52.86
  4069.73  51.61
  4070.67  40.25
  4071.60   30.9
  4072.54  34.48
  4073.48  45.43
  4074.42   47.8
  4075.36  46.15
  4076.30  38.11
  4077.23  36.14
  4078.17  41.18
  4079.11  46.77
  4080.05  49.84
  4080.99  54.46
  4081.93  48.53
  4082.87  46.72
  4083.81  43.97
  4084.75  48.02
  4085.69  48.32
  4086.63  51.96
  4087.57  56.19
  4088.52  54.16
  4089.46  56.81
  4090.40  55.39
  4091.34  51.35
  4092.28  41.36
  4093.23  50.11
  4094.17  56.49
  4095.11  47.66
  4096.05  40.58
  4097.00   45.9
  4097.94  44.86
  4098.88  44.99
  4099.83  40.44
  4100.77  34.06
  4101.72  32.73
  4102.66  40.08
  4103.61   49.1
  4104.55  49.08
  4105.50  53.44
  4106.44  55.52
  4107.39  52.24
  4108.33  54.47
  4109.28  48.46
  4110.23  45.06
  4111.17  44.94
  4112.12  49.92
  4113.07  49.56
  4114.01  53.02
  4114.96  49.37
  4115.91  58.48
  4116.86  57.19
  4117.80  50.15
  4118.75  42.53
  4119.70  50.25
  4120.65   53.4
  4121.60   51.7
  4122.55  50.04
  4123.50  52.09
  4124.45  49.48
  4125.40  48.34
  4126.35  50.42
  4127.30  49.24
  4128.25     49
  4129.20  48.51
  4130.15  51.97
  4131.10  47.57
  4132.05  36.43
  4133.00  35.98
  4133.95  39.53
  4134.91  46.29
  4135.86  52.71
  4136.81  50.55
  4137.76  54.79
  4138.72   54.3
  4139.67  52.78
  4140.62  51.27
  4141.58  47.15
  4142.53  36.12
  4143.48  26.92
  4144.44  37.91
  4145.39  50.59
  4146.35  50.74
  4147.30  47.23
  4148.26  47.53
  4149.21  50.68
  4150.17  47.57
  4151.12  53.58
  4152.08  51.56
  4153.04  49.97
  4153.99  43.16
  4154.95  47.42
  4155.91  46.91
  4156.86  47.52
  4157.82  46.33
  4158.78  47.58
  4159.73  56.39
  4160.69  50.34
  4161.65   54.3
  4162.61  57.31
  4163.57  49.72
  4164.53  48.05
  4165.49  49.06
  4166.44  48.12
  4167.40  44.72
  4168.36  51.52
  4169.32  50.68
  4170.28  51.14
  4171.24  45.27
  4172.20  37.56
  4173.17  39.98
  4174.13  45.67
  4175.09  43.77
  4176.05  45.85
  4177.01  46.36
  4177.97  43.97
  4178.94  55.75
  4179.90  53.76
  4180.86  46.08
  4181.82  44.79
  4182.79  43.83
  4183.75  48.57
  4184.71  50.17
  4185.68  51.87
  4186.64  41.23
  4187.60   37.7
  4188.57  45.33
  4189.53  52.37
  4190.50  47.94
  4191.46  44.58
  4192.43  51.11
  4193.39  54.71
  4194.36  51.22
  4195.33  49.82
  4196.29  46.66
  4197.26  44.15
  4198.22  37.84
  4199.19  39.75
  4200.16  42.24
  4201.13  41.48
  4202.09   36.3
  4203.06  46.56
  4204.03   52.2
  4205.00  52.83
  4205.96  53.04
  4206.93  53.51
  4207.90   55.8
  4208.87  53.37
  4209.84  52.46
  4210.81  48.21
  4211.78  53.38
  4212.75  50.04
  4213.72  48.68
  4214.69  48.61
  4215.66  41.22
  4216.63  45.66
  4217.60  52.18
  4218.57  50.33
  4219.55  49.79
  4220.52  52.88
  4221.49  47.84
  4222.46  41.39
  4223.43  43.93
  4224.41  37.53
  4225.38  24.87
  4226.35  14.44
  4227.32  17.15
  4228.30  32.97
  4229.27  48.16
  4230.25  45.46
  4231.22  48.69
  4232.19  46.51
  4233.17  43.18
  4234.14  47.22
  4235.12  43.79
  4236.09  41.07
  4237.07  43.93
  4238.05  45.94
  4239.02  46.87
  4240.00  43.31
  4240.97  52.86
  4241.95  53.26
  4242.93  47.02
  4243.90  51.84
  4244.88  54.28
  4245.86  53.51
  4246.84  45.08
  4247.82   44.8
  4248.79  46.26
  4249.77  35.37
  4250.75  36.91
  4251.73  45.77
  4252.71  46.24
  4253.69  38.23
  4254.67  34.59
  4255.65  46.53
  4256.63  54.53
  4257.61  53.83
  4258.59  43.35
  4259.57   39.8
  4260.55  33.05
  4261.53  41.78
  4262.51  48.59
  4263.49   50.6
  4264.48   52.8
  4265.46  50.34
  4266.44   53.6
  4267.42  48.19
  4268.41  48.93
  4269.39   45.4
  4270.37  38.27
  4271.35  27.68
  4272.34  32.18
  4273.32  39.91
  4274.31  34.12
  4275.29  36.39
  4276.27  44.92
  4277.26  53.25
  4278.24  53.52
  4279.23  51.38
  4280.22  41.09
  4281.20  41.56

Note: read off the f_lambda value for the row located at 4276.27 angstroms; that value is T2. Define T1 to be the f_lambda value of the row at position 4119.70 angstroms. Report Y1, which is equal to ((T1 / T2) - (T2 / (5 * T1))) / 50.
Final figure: 0.0188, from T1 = 50.25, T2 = 44.92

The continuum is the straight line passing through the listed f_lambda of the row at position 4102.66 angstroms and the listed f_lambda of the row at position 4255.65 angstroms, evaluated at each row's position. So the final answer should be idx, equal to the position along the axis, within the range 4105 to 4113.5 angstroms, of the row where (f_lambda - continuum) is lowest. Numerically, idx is 4111.17 angstroms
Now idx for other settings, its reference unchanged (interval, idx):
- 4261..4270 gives 4261.53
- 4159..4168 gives 4167.40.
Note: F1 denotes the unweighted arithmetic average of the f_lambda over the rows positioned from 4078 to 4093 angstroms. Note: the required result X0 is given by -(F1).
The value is -50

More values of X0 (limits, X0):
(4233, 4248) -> -47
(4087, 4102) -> -47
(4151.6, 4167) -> -50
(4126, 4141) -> -48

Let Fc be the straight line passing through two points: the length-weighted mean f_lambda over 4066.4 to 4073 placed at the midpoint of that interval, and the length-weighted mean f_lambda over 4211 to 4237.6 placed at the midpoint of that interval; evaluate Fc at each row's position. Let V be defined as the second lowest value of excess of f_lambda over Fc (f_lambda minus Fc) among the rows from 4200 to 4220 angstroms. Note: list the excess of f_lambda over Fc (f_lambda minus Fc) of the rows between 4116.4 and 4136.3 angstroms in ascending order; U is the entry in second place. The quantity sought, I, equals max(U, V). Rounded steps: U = -6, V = -2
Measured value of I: -2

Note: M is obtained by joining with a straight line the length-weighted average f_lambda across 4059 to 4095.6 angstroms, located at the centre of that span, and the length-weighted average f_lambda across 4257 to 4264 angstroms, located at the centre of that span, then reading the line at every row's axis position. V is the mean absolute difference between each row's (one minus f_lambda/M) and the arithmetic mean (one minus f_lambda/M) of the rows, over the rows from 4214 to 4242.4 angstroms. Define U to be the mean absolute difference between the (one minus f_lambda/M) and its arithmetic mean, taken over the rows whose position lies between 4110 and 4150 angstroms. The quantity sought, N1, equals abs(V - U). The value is 0.049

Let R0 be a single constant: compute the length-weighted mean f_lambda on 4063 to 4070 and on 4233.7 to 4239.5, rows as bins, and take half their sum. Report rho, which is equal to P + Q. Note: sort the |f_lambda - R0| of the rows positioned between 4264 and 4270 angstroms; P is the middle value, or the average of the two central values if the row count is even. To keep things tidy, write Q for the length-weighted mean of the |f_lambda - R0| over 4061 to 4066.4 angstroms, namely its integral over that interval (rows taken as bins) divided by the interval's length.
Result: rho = 14.9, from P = 6.6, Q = 8.4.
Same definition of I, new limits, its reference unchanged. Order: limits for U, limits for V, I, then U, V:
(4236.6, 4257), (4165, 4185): -3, -8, -3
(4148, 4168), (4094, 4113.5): 2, 2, -9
